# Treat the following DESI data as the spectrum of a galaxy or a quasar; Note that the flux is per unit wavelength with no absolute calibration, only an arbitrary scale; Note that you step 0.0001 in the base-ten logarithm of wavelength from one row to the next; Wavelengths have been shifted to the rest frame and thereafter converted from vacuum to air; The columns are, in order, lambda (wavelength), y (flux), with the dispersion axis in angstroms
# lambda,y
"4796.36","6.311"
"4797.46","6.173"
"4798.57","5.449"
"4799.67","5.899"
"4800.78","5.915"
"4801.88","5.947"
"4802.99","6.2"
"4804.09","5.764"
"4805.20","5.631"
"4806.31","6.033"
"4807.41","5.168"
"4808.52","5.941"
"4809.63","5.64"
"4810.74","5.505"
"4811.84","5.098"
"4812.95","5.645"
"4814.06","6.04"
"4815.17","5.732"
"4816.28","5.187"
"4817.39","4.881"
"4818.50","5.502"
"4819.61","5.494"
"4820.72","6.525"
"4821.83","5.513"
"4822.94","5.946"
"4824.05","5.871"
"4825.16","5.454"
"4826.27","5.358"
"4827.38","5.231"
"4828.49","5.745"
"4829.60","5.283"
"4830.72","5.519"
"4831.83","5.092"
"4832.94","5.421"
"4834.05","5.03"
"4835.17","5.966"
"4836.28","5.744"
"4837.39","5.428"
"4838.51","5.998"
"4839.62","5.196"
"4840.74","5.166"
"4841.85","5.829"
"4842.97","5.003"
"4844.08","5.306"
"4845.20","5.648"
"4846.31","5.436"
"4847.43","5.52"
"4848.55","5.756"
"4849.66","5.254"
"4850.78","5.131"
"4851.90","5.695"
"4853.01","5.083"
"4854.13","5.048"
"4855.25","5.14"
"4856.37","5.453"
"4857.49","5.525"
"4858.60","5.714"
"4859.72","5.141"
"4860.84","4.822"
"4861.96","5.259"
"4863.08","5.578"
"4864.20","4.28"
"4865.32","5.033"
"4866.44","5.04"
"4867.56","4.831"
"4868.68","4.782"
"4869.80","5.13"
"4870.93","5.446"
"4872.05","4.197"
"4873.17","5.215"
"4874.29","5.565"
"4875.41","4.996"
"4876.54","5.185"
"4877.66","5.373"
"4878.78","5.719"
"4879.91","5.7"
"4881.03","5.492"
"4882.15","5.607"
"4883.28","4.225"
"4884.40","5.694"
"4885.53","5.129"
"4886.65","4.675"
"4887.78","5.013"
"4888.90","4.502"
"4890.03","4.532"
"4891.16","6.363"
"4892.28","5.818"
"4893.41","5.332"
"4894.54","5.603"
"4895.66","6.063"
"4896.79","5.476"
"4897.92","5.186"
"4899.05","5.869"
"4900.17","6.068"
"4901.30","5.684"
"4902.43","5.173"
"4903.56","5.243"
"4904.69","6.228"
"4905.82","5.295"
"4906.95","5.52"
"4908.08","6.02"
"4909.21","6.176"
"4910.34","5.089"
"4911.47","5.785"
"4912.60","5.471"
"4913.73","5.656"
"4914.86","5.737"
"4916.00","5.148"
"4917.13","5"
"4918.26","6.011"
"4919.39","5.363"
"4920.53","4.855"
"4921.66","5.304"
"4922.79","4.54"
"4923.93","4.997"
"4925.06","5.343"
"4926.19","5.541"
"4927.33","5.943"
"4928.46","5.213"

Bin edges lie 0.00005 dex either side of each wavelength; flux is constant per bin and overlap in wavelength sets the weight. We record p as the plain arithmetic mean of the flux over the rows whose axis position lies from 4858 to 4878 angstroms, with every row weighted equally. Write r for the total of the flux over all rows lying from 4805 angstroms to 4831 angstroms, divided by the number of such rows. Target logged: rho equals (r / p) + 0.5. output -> 1.60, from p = 5.09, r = 5.58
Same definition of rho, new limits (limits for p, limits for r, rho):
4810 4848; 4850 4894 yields 1.44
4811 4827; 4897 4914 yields 1.51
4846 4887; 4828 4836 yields 1.54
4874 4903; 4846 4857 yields 1.49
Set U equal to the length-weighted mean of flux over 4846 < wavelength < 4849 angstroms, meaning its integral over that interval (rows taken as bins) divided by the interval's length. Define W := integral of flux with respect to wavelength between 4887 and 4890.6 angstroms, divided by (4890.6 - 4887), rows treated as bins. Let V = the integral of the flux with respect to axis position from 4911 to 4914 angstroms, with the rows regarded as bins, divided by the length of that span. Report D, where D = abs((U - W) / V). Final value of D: 0.16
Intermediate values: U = 5.56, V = 5.64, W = 4.67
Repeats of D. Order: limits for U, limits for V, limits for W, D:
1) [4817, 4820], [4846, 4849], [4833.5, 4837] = 0.05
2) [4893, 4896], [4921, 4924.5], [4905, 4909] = 0.01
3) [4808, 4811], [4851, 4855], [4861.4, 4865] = 0.13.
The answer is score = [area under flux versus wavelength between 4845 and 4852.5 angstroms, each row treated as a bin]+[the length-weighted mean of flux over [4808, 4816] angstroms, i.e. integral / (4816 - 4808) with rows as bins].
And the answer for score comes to 47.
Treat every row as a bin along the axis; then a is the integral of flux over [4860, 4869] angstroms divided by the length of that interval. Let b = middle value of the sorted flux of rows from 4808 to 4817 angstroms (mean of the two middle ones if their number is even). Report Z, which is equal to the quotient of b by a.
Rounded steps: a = 5.0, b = 5.64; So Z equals 1.14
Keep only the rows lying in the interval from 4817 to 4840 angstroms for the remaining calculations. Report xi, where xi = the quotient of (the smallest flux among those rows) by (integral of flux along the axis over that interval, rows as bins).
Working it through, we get 0.0383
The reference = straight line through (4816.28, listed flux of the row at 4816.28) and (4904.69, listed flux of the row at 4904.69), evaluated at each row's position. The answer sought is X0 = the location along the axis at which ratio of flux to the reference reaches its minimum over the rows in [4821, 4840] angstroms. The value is 4834.05 angstroms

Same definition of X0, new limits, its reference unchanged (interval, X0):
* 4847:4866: 4864.20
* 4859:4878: 4872.05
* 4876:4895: 4883.28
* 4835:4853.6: 4853.01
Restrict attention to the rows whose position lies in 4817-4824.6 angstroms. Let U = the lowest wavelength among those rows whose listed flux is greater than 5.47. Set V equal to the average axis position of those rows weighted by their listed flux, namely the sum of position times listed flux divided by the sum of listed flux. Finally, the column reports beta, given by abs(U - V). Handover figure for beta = 2.3 angstroms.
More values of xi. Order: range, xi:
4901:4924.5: 0.0355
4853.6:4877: 0.0351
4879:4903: 0.0326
